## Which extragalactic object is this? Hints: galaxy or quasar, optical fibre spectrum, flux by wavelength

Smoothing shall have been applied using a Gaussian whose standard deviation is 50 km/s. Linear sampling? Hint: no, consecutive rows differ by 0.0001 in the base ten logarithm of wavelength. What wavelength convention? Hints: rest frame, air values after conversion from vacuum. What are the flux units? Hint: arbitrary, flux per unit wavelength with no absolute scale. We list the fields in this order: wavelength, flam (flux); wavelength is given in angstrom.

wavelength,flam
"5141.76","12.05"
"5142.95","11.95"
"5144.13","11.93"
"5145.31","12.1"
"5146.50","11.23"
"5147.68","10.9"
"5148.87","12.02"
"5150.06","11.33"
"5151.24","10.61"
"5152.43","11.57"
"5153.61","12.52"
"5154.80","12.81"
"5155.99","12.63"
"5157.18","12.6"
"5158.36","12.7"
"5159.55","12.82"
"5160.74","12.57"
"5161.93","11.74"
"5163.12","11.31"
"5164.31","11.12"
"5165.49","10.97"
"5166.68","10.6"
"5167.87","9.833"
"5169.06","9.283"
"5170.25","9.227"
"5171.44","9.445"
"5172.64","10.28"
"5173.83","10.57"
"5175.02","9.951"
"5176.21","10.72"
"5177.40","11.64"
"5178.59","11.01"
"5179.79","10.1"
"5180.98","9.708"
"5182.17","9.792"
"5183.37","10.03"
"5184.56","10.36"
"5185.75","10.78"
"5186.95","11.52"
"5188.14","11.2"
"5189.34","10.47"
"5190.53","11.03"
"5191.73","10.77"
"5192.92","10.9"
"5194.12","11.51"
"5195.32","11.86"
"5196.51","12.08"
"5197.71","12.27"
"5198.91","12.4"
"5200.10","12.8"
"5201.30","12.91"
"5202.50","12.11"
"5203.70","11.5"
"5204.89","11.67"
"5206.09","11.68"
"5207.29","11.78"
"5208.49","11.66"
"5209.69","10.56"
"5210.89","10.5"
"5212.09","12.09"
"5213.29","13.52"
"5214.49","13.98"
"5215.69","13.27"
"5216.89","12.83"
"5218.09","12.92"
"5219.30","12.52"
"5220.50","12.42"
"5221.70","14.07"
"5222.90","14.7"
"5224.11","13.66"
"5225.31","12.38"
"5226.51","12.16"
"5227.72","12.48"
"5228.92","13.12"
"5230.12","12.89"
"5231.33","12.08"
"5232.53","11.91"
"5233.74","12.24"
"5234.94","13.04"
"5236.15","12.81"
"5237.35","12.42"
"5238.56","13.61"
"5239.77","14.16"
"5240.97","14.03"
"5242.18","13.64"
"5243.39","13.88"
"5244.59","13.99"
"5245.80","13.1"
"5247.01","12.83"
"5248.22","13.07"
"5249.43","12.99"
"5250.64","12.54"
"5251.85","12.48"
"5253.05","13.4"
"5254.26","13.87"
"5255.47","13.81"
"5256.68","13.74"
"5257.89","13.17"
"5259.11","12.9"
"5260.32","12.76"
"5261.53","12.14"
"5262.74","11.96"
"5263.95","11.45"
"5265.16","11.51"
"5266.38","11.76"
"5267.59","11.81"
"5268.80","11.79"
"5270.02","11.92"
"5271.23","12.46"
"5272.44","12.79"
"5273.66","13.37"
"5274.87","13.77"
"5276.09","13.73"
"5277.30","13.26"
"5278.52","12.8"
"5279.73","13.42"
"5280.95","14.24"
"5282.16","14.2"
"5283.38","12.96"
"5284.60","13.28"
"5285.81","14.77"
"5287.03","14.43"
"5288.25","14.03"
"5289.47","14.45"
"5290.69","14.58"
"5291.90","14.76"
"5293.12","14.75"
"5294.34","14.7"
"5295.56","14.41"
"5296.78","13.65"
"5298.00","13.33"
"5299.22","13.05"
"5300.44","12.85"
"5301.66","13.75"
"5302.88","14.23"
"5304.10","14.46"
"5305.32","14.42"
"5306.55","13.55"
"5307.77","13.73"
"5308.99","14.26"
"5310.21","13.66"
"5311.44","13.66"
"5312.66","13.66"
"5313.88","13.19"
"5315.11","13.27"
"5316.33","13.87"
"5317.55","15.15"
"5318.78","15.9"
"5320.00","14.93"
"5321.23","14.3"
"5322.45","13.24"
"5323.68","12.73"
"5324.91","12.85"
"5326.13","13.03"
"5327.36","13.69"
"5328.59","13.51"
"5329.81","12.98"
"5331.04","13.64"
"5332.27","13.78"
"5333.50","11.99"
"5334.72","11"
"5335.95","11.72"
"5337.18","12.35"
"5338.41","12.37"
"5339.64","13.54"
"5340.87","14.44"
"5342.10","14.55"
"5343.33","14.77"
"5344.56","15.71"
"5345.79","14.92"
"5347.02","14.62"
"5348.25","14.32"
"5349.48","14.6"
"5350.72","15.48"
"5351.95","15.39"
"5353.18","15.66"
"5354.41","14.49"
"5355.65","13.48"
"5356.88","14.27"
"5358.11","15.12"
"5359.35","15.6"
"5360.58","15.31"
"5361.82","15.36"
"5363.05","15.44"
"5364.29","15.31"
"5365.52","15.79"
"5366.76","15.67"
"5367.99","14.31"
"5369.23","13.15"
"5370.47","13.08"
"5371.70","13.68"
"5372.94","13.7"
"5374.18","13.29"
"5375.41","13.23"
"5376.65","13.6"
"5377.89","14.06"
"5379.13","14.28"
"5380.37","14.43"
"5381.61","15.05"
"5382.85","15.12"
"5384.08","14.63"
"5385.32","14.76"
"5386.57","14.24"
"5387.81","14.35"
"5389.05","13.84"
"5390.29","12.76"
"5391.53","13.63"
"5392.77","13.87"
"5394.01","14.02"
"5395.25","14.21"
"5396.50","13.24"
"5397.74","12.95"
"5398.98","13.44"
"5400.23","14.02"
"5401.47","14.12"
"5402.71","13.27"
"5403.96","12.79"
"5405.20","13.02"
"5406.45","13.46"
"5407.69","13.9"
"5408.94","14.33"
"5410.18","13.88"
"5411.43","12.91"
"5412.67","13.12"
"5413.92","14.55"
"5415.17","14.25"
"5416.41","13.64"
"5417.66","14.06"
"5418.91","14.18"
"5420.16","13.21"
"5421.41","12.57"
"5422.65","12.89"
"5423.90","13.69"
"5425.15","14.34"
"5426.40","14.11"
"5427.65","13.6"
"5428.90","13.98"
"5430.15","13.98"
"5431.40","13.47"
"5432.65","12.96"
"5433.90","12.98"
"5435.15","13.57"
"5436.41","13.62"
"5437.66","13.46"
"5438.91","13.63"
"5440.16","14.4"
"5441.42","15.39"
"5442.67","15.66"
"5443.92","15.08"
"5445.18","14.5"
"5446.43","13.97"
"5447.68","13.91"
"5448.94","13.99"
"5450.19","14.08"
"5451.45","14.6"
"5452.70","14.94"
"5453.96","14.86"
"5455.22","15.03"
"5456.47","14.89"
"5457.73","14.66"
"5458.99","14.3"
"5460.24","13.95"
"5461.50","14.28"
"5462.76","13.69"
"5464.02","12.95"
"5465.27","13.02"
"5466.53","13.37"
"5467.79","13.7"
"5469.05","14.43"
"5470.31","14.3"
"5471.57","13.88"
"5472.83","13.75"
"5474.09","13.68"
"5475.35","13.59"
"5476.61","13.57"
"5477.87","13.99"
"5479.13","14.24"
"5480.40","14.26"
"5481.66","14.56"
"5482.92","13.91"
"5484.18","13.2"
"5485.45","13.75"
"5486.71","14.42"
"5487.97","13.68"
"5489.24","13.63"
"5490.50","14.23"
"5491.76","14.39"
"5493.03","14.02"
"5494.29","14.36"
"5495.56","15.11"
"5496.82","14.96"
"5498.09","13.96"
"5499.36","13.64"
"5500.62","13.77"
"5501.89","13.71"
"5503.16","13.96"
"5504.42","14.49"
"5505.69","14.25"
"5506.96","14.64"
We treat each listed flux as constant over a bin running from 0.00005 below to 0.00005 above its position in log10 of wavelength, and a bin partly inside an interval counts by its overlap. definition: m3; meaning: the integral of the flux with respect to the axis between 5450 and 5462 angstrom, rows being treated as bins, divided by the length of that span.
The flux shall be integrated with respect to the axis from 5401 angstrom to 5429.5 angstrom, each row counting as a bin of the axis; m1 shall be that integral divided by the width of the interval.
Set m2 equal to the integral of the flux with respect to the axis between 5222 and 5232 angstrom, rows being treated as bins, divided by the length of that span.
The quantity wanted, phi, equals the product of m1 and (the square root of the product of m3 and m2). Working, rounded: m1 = 13.6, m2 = 13.0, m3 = 14.6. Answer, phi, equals 188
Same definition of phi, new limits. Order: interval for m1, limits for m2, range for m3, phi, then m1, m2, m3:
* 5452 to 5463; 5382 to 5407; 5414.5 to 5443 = 201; 14.5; 13.8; 13.8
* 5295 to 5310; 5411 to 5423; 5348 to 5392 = 193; 13.8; 13.6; 14.5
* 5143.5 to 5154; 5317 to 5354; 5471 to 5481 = 161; 11.6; 13.9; 13.9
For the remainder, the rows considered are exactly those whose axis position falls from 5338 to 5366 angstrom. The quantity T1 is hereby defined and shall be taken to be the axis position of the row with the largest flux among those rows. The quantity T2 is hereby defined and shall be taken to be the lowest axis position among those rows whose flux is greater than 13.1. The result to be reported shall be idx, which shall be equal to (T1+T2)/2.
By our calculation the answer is 5352.6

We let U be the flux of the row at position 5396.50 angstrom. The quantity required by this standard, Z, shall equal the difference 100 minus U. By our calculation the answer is 86.8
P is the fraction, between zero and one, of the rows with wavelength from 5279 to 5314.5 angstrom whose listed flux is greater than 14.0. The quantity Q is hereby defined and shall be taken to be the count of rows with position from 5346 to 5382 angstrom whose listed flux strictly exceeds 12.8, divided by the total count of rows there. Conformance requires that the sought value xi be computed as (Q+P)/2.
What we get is 0.76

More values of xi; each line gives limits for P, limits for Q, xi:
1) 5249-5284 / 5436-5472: 0.53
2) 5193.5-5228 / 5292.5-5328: 0.52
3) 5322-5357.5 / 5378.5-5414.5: 0.69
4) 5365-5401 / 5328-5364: 0.67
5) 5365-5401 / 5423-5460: 0.76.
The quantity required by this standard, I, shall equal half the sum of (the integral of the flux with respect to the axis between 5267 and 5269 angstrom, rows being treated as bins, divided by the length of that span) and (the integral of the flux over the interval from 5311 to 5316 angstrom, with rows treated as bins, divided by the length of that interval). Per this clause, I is 12.6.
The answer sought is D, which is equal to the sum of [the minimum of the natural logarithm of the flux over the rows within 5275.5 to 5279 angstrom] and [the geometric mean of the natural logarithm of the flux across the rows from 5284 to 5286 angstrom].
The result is 5.19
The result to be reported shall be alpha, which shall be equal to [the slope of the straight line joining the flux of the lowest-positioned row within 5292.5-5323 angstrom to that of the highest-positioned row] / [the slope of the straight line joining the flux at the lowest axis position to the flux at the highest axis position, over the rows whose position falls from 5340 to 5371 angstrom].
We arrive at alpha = 1.1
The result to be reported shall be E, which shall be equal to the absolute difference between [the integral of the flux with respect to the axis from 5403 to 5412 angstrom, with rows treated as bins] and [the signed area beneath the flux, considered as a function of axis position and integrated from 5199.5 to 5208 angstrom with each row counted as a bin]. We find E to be 19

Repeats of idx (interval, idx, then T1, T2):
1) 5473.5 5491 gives 5477.9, 5481.66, 5474.09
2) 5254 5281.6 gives 5267.6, 5280.95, 5254.26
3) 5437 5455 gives 5440.2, 5442.67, 5437.66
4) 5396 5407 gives 5399.0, 5401.47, 5396.50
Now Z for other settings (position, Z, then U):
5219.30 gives 87.5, 12.52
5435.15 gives 86.4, 13.57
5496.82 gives 85.0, 14.96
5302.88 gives 85.8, 14.23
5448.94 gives 86.0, 13.99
